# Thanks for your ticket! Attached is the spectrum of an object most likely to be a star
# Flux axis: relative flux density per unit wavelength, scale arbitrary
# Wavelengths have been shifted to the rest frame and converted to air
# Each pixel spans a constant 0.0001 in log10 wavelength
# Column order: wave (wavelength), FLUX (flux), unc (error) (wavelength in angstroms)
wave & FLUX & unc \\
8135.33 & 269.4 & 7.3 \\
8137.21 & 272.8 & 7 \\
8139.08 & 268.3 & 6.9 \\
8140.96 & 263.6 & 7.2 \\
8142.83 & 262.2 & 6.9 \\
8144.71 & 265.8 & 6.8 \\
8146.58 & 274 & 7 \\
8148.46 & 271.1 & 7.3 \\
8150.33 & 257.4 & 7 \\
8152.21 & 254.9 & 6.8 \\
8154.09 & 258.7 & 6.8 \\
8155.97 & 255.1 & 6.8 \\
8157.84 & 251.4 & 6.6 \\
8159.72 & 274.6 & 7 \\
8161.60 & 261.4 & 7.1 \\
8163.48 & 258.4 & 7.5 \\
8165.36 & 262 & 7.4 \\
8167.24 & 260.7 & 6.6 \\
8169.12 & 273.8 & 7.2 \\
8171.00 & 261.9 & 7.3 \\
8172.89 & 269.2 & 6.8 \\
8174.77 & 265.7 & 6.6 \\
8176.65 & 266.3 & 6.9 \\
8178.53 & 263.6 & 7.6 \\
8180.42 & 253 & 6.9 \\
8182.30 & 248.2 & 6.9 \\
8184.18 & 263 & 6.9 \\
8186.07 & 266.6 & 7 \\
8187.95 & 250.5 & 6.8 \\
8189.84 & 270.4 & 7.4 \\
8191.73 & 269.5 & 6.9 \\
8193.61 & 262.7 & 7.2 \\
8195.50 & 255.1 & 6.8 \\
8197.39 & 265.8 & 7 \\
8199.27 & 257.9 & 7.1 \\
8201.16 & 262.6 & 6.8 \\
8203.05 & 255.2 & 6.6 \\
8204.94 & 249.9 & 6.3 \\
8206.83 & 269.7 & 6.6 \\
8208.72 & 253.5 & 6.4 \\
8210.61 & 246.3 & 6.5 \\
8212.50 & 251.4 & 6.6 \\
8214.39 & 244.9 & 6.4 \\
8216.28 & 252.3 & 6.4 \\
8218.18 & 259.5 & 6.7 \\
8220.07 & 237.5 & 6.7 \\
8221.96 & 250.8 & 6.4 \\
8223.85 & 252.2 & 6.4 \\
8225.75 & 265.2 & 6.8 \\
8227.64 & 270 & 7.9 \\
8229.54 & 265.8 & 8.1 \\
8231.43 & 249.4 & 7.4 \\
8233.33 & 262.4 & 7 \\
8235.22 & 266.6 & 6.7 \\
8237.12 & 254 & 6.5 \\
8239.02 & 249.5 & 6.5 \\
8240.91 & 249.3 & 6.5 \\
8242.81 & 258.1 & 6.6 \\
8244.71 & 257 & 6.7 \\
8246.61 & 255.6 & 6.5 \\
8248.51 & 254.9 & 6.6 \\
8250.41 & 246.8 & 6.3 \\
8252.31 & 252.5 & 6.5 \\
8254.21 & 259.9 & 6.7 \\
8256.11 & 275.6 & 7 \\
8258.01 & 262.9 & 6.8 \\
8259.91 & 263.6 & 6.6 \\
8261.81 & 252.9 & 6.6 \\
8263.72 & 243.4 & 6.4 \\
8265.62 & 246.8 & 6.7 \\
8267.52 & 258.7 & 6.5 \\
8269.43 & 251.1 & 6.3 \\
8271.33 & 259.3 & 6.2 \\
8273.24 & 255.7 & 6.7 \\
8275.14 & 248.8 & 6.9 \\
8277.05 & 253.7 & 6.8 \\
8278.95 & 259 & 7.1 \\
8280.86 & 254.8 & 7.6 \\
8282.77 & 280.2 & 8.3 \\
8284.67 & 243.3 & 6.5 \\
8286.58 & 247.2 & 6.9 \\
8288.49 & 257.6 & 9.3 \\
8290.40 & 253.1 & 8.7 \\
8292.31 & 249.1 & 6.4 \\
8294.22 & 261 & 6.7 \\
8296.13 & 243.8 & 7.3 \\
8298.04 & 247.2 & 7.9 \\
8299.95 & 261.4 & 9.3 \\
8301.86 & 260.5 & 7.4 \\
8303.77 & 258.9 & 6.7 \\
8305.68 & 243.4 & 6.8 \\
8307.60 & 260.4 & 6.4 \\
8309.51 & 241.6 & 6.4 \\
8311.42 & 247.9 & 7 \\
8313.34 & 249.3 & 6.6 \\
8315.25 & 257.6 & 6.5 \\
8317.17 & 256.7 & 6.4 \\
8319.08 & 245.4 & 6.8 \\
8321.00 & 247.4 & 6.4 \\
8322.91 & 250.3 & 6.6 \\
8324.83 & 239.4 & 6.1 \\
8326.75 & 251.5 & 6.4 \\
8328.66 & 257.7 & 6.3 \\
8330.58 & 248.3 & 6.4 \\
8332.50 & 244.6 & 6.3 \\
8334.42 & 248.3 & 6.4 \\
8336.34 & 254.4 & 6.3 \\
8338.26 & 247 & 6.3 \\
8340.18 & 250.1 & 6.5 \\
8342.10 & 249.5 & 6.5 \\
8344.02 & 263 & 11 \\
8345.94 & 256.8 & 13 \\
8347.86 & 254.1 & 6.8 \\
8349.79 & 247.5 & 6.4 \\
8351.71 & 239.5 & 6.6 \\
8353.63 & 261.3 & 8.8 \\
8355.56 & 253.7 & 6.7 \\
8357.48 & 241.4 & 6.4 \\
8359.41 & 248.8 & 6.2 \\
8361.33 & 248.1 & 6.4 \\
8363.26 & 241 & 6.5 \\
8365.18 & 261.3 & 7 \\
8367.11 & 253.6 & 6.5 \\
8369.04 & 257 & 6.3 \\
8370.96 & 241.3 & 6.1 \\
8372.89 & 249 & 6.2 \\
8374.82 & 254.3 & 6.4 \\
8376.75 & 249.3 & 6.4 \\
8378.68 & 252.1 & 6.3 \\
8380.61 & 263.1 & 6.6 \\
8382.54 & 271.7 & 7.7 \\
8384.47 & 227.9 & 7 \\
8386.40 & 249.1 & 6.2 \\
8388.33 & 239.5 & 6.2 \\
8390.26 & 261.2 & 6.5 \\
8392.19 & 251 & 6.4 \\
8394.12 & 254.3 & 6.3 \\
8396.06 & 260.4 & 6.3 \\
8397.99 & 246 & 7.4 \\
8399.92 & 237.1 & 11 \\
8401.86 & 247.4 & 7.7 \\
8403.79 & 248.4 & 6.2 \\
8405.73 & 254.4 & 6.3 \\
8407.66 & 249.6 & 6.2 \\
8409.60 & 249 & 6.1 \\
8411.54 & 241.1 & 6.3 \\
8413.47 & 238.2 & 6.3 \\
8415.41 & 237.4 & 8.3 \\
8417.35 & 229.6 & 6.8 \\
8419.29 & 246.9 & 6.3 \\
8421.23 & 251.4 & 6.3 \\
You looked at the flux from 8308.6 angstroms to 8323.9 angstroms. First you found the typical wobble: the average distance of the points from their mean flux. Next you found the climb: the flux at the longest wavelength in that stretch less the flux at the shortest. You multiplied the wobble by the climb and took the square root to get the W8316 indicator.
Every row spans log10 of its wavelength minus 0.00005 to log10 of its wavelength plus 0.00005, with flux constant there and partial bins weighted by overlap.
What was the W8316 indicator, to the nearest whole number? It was 6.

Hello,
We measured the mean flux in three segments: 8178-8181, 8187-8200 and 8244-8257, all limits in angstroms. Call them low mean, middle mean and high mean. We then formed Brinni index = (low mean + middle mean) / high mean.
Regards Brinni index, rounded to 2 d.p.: 2.02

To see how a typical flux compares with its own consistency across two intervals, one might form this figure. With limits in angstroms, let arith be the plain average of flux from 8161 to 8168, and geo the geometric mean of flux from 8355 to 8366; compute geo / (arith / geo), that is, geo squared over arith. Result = 238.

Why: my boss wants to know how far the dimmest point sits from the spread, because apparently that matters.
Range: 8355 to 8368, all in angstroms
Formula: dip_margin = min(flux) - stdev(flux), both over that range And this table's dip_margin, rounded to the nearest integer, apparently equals 234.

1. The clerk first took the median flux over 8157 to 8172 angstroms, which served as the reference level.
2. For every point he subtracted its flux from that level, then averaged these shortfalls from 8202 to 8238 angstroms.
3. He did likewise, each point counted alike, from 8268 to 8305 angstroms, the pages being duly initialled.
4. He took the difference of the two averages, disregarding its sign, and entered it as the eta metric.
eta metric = 0.6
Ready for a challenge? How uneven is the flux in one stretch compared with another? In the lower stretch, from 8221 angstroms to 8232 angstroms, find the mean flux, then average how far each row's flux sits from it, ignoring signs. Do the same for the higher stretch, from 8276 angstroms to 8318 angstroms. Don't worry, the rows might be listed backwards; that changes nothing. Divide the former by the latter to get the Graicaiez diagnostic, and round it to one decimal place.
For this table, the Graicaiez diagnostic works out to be 1.2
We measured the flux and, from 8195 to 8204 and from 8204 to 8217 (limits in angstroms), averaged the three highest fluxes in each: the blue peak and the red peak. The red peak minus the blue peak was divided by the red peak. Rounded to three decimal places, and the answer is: -0.014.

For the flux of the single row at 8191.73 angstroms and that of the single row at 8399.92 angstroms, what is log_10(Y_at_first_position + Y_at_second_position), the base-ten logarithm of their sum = 2.70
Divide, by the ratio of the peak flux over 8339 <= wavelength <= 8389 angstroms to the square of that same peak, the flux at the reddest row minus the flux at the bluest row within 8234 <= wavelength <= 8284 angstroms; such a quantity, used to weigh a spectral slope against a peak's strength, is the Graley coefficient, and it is 3695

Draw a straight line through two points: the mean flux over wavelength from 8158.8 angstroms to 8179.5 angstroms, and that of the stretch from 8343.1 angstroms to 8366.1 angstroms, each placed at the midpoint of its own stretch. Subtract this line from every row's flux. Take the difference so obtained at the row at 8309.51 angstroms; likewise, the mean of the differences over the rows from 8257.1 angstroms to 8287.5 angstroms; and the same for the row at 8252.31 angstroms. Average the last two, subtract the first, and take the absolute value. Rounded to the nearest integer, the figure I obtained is 9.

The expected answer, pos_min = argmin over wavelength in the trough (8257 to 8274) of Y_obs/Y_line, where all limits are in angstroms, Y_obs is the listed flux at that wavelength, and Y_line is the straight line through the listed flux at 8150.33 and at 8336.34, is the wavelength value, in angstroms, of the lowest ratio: 8263.72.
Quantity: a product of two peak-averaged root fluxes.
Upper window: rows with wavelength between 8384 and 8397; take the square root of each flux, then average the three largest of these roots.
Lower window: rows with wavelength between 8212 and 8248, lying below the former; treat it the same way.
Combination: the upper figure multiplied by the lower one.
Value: 263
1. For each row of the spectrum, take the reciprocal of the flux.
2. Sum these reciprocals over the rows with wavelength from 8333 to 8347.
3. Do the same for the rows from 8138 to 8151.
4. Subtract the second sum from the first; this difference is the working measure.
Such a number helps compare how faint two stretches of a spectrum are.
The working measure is 0.0014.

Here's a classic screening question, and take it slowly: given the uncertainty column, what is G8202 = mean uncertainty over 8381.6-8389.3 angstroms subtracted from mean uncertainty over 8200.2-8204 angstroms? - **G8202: -0.08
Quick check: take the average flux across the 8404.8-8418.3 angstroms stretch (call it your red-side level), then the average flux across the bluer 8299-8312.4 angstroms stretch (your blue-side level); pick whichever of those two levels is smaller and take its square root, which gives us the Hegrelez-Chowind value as 15.6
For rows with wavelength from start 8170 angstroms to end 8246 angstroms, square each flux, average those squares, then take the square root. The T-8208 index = 258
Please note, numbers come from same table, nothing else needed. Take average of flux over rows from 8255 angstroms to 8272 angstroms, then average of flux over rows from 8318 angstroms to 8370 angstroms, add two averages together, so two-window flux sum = 508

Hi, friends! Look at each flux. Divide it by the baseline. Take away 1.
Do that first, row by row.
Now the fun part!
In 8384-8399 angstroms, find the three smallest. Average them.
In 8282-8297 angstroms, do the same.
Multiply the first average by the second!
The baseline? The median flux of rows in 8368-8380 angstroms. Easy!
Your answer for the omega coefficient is 0.0012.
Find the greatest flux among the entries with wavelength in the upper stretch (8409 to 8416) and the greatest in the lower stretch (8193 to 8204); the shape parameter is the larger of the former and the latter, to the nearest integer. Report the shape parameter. 266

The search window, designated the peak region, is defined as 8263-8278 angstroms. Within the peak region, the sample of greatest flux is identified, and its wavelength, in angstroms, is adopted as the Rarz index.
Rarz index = 8271.33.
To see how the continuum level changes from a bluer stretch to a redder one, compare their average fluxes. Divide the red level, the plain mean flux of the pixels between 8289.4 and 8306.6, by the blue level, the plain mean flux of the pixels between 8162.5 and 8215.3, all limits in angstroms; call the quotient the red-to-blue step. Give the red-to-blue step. 0.974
